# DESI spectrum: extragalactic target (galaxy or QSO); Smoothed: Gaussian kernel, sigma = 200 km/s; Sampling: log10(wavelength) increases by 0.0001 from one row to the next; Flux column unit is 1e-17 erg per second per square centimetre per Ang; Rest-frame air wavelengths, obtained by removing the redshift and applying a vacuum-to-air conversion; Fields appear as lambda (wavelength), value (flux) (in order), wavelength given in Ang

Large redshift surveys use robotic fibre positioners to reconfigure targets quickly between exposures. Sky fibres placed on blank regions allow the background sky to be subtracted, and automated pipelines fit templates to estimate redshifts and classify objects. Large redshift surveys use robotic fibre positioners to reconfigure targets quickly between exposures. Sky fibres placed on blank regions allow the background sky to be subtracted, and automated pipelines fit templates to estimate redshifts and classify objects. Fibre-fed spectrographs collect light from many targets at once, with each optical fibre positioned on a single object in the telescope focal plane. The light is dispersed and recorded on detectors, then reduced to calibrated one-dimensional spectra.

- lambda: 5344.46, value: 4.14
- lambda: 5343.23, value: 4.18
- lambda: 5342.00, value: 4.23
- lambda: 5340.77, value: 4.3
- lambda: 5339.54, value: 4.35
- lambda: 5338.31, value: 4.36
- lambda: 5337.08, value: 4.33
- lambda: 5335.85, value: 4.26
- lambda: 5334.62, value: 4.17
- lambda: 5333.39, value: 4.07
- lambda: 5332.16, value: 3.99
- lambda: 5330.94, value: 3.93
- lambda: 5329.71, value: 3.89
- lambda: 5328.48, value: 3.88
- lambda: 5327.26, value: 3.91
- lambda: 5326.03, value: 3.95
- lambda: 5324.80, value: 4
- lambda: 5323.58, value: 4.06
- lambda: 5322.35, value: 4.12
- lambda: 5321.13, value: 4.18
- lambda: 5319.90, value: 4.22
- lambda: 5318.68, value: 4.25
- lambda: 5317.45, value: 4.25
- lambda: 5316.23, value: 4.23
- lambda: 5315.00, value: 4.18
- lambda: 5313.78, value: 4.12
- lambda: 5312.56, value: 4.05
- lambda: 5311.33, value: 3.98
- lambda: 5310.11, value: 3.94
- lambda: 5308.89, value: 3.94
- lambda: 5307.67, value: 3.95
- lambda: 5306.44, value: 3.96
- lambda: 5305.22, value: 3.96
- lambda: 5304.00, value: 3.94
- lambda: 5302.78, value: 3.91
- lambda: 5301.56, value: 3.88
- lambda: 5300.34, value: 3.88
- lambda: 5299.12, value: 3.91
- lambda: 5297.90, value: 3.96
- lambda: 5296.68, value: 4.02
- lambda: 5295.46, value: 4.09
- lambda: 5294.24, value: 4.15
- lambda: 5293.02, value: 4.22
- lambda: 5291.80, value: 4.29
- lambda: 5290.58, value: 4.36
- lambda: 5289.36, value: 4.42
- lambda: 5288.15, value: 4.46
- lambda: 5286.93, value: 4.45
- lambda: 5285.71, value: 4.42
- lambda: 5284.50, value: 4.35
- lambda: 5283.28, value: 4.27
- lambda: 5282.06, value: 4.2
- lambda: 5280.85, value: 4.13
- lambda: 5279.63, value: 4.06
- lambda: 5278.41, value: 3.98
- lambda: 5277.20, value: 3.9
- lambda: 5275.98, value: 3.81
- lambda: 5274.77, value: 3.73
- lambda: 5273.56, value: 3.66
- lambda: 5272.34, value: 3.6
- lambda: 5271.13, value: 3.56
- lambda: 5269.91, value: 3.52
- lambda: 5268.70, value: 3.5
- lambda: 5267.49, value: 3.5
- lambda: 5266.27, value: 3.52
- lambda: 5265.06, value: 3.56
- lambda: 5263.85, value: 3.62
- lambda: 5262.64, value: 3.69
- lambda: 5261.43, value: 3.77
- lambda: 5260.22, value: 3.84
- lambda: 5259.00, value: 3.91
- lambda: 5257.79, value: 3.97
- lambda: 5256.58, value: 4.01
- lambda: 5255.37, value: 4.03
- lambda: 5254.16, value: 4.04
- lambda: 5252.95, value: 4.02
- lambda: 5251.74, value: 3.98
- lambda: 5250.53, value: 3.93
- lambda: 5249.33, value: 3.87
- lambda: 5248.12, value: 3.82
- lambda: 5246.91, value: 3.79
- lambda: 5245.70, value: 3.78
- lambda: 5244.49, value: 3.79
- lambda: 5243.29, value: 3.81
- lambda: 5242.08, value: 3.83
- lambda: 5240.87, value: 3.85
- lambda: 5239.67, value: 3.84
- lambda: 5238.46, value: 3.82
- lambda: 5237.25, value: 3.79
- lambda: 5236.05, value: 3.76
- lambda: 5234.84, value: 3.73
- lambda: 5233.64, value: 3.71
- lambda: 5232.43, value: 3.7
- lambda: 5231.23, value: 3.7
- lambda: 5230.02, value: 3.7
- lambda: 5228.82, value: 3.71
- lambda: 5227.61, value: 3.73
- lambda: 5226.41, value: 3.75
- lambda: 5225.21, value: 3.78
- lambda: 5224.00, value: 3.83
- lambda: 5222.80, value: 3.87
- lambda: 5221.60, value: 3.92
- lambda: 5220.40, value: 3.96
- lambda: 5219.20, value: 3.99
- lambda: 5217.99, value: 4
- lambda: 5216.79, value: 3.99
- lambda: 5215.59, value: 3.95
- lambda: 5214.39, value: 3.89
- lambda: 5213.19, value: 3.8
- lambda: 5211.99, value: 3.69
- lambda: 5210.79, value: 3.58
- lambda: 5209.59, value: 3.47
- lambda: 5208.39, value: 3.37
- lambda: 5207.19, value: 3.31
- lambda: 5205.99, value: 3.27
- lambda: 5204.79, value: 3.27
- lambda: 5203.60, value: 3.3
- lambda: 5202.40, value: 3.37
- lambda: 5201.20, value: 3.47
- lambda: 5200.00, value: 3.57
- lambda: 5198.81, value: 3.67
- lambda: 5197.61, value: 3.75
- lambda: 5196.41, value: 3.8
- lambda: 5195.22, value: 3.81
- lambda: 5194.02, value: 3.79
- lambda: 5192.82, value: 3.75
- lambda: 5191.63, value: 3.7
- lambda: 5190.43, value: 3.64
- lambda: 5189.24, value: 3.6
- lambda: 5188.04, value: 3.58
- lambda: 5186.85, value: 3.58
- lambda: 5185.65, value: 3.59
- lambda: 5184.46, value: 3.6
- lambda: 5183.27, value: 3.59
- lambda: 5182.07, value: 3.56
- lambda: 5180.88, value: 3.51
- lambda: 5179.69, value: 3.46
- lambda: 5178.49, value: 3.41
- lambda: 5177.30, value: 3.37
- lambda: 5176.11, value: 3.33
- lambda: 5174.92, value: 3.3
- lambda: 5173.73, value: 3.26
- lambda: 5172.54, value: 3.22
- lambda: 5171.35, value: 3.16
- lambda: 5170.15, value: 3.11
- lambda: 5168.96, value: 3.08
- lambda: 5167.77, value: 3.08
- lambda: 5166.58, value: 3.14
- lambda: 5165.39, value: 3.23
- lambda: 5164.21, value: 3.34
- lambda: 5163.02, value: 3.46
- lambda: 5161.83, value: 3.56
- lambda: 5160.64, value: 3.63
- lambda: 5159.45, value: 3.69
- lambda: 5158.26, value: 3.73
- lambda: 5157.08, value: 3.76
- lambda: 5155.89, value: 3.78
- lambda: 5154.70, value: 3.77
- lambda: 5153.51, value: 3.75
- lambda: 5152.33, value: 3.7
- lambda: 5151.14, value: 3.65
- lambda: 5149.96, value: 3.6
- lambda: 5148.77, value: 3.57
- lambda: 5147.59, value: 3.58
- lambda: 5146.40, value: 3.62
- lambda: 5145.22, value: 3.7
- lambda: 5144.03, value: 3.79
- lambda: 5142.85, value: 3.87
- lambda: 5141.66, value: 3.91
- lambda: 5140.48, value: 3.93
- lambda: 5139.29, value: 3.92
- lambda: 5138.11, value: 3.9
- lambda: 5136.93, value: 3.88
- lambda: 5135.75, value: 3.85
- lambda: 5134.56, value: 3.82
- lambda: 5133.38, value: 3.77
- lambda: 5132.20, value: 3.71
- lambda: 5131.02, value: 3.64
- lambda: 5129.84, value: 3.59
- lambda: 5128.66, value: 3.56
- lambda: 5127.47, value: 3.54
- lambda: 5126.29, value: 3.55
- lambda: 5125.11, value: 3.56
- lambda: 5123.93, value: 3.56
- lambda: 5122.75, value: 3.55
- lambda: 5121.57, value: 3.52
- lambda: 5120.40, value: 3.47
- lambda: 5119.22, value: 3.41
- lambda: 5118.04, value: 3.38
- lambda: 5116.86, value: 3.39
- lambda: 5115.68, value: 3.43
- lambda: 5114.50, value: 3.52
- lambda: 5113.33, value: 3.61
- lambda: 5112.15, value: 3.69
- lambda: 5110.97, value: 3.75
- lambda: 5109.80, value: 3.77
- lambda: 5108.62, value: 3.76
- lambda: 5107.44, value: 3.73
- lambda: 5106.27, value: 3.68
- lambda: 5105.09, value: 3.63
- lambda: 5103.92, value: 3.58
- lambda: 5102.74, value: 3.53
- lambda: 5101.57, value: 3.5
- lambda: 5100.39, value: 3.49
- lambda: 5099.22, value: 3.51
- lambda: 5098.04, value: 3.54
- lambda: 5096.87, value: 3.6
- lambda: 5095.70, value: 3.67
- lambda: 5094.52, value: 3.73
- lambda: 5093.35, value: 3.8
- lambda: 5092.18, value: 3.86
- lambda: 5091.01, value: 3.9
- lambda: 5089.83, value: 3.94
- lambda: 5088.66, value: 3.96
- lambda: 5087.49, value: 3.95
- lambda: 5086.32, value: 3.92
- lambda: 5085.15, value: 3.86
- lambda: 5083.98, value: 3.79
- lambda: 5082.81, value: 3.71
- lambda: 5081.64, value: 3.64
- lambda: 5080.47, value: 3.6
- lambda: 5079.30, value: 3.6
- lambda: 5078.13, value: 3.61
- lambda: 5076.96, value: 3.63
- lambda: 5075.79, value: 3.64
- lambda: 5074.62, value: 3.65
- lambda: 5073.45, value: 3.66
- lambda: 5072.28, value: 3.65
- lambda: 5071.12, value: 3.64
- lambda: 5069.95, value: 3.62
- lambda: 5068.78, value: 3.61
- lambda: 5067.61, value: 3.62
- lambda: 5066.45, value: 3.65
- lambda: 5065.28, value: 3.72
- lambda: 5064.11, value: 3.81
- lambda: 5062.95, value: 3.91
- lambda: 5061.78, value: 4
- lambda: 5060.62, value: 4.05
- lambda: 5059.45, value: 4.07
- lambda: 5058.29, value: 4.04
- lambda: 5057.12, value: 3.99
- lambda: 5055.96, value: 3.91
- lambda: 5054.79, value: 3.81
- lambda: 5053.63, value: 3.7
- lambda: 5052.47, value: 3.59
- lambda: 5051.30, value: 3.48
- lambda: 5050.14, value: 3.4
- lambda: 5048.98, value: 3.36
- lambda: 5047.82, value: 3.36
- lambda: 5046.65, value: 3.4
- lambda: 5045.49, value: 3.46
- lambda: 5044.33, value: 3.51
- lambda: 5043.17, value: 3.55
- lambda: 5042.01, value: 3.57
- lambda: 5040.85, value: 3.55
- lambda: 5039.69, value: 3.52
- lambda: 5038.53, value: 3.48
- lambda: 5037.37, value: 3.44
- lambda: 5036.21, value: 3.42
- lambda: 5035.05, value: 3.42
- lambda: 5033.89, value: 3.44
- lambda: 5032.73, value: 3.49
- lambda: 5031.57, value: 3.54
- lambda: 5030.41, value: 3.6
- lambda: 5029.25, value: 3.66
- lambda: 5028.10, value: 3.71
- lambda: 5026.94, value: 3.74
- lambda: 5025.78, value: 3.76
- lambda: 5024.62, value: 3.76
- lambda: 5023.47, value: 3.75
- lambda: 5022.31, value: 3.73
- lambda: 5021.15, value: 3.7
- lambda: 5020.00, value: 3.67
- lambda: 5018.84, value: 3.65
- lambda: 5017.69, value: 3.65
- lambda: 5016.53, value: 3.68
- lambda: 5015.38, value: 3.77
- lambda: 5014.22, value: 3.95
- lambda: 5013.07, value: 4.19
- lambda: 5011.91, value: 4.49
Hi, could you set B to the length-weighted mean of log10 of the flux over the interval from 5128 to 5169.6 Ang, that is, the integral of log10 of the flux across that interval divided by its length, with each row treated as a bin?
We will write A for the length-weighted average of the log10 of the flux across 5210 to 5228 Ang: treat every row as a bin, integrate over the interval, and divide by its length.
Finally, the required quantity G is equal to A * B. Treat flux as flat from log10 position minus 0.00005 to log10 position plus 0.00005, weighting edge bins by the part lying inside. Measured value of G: 0.328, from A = 0.585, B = 0.561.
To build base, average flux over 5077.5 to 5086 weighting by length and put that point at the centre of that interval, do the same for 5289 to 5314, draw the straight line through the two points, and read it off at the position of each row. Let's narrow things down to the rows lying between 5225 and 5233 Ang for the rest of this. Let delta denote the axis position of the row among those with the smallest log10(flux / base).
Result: 5232.43 Ang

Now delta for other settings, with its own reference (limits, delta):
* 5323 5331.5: 5328.48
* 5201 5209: 5205.99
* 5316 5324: 5323.58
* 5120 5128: 5120.40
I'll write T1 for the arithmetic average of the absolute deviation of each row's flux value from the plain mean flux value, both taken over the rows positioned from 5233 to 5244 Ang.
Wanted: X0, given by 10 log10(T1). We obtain -14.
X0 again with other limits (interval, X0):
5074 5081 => -17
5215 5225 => -13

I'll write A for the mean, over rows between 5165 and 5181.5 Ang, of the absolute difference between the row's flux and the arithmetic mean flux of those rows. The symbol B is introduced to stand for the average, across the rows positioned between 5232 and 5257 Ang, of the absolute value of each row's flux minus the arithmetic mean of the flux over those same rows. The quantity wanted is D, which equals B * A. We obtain 0.010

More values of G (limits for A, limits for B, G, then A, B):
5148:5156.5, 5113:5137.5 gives 0.314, 0.567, 0.554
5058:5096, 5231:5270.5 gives 0.333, 0.576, 0.578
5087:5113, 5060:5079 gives 0.324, 0.568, 0.570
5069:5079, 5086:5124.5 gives 0.314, 0.560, 0.561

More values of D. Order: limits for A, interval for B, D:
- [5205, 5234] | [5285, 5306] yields 0.031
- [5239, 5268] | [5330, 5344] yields 0.014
